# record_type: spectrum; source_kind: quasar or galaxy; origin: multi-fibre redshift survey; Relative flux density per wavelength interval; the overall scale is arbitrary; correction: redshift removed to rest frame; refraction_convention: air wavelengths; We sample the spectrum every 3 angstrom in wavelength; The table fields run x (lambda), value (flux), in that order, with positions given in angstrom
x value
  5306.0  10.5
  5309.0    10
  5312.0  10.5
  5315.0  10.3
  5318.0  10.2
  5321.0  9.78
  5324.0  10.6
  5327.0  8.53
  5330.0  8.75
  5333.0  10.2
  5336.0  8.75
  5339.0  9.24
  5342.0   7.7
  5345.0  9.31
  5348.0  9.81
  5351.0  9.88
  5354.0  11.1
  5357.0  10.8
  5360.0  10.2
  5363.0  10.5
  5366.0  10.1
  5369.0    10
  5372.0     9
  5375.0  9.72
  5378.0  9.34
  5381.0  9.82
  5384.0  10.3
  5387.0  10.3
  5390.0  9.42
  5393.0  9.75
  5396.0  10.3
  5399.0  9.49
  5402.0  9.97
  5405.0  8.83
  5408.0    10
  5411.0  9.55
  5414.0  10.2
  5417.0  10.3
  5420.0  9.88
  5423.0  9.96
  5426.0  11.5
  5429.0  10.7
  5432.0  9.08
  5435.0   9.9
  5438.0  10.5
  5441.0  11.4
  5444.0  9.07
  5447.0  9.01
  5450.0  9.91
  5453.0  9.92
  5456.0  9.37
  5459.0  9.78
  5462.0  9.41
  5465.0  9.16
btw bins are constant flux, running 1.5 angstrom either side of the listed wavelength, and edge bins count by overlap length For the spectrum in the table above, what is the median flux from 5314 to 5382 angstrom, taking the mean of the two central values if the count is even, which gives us 9.82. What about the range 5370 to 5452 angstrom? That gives 9.90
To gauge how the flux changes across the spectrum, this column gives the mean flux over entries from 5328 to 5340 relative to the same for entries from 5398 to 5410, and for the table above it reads 0.96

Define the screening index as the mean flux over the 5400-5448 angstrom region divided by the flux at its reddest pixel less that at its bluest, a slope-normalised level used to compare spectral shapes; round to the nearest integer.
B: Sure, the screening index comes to -10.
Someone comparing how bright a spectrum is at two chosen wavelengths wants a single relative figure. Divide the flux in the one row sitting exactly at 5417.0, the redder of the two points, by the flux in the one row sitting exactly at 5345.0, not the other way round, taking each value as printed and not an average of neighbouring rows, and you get 1.11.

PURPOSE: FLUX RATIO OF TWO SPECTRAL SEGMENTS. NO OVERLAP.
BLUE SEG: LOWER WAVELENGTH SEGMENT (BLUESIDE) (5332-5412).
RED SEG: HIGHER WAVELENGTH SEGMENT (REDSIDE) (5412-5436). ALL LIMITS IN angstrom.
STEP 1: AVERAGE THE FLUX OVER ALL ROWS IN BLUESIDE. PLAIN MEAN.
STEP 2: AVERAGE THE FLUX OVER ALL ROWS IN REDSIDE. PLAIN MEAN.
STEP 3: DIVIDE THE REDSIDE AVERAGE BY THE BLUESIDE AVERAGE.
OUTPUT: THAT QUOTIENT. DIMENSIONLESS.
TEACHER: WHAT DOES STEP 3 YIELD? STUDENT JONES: 1.04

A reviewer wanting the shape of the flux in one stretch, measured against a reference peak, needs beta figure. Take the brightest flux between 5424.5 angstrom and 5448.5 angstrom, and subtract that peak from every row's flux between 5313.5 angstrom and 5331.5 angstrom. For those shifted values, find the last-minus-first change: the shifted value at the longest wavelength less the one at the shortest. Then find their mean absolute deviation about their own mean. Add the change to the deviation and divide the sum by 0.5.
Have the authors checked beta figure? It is -1.7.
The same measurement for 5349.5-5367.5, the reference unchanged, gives 1.2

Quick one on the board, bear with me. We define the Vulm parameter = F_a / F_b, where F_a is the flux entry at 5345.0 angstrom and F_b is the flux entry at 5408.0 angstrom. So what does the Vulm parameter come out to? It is 0.93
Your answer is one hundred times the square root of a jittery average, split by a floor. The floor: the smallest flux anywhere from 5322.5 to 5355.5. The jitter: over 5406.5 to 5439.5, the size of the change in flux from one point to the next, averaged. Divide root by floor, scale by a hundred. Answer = 10.9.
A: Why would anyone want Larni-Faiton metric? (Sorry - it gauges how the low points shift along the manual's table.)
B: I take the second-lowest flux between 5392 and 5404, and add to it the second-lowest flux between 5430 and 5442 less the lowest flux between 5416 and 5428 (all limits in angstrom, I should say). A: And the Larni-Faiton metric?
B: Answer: 9.8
